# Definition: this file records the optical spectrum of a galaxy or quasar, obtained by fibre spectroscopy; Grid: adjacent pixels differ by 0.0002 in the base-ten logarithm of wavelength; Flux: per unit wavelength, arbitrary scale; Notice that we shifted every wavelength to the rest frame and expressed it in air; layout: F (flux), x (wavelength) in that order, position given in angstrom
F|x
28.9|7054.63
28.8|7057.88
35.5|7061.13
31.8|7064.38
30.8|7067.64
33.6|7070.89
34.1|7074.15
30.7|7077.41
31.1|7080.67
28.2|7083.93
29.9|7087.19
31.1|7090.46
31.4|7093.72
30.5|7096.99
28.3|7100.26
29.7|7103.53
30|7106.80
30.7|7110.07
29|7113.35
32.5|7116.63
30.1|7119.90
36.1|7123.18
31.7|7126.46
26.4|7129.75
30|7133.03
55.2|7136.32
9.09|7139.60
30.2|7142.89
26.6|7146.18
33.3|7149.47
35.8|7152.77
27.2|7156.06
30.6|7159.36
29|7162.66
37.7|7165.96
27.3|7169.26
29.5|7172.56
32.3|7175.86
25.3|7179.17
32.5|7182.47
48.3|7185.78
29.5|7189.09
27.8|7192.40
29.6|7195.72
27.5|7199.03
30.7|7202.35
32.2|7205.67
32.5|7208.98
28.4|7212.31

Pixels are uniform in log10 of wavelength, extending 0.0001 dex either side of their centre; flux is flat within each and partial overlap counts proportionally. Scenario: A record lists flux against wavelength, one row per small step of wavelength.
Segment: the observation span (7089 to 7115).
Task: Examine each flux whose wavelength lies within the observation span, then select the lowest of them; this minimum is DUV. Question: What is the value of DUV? 28.3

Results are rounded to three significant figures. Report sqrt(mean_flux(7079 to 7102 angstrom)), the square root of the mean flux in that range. 5.48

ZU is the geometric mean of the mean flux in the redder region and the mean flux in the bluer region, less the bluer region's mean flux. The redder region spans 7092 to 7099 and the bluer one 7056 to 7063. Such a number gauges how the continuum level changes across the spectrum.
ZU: -0.6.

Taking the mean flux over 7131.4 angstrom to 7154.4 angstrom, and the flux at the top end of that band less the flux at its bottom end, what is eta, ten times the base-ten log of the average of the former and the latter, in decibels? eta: 12.7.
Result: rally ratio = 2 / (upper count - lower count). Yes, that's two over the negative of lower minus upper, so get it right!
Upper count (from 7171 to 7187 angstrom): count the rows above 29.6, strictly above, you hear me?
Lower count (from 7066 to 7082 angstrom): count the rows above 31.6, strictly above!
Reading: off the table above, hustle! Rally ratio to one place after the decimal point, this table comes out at 2.0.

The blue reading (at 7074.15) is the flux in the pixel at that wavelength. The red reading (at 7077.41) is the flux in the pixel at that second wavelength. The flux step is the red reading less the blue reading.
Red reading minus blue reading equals -3.4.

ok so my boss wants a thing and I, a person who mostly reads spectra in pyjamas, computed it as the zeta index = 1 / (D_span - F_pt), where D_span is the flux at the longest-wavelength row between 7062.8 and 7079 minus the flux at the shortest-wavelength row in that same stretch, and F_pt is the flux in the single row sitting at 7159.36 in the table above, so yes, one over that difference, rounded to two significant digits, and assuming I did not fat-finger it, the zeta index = -0.032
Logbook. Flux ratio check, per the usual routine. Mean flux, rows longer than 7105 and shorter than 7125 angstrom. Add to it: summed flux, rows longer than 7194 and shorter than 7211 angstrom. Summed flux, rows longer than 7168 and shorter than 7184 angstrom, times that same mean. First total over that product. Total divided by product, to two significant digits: 0.040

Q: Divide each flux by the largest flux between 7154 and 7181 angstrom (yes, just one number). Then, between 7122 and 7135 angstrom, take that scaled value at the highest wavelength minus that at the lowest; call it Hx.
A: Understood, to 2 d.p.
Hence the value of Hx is -0.16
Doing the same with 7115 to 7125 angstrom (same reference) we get 0.10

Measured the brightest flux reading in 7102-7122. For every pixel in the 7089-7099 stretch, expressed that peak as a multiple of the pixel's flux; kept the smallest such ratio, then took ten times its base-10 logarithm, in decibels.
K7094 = 0.1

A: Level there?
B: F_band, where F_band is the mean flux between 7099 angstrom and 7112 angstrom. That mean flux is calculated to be 29.7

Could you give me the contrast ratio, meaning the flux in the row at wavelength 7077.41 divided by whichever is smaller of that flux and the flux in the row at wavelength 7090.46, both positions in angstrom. 1.00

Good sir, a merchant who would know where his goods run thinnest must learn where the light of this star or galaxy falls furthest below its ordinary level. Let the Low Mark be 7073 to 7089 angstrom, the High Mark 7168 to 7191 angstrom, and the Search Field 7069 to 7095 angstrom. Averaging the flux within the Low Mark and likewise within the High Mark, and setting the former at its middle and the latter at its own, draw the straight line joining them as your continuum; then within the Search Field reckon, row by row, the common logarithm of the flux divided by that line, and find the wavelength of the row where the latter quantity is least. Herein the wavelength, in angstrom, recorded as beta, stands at 7083.93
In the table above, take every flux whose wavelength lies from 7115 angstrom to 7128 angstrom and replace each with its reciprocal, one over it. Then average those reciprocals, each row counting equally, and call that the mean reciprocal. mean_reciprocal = 0.0308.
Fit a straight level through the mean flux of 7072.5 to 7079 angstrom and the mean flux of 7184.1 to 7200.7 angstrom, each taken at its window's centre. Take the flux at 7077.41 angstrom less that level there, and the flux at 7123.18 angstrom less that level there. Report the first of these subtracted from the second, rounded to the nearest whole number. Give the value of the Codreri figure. 5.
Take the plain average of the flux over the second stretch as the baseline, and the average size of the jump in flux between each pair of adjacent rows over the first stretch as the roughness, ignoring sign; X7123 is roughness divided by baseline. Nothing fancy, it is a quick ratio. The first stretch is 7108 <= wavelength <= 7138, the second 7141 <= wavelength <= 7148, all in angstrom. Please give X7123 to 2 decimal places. 0.23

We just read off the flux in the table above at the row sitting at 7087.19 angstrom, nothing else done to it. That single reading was 29.9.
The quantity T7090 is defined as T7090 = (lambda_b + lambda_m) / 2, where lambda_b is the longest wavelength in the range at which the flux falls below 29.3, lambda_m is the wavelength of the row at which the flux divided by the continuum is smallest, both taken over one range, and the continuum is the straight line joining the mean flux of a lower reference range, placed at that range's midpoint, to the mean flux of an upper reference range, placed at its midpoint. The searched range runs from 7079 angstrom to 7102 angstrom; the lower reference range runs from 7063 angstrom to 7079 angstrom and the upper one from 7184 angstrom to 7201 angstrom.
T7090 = 7092.1 angstrom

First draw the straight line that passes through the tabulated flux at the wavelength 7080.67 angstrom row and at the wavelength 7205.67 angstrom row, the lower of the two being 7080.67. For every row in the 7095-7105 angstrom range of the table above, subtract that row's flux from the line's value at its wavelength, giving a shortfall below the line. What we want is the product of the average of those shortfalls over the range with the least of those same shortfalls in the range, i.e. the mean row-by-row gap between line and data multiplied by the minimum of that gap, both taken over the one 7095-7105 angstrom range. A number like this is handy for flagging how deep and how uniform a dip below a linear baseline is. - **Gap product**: 1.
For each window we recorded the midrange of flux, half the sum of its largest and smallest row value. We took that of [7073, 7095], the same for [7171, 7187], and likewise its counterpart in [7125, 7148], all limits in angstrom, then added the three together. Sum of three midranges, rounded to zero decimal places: 100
